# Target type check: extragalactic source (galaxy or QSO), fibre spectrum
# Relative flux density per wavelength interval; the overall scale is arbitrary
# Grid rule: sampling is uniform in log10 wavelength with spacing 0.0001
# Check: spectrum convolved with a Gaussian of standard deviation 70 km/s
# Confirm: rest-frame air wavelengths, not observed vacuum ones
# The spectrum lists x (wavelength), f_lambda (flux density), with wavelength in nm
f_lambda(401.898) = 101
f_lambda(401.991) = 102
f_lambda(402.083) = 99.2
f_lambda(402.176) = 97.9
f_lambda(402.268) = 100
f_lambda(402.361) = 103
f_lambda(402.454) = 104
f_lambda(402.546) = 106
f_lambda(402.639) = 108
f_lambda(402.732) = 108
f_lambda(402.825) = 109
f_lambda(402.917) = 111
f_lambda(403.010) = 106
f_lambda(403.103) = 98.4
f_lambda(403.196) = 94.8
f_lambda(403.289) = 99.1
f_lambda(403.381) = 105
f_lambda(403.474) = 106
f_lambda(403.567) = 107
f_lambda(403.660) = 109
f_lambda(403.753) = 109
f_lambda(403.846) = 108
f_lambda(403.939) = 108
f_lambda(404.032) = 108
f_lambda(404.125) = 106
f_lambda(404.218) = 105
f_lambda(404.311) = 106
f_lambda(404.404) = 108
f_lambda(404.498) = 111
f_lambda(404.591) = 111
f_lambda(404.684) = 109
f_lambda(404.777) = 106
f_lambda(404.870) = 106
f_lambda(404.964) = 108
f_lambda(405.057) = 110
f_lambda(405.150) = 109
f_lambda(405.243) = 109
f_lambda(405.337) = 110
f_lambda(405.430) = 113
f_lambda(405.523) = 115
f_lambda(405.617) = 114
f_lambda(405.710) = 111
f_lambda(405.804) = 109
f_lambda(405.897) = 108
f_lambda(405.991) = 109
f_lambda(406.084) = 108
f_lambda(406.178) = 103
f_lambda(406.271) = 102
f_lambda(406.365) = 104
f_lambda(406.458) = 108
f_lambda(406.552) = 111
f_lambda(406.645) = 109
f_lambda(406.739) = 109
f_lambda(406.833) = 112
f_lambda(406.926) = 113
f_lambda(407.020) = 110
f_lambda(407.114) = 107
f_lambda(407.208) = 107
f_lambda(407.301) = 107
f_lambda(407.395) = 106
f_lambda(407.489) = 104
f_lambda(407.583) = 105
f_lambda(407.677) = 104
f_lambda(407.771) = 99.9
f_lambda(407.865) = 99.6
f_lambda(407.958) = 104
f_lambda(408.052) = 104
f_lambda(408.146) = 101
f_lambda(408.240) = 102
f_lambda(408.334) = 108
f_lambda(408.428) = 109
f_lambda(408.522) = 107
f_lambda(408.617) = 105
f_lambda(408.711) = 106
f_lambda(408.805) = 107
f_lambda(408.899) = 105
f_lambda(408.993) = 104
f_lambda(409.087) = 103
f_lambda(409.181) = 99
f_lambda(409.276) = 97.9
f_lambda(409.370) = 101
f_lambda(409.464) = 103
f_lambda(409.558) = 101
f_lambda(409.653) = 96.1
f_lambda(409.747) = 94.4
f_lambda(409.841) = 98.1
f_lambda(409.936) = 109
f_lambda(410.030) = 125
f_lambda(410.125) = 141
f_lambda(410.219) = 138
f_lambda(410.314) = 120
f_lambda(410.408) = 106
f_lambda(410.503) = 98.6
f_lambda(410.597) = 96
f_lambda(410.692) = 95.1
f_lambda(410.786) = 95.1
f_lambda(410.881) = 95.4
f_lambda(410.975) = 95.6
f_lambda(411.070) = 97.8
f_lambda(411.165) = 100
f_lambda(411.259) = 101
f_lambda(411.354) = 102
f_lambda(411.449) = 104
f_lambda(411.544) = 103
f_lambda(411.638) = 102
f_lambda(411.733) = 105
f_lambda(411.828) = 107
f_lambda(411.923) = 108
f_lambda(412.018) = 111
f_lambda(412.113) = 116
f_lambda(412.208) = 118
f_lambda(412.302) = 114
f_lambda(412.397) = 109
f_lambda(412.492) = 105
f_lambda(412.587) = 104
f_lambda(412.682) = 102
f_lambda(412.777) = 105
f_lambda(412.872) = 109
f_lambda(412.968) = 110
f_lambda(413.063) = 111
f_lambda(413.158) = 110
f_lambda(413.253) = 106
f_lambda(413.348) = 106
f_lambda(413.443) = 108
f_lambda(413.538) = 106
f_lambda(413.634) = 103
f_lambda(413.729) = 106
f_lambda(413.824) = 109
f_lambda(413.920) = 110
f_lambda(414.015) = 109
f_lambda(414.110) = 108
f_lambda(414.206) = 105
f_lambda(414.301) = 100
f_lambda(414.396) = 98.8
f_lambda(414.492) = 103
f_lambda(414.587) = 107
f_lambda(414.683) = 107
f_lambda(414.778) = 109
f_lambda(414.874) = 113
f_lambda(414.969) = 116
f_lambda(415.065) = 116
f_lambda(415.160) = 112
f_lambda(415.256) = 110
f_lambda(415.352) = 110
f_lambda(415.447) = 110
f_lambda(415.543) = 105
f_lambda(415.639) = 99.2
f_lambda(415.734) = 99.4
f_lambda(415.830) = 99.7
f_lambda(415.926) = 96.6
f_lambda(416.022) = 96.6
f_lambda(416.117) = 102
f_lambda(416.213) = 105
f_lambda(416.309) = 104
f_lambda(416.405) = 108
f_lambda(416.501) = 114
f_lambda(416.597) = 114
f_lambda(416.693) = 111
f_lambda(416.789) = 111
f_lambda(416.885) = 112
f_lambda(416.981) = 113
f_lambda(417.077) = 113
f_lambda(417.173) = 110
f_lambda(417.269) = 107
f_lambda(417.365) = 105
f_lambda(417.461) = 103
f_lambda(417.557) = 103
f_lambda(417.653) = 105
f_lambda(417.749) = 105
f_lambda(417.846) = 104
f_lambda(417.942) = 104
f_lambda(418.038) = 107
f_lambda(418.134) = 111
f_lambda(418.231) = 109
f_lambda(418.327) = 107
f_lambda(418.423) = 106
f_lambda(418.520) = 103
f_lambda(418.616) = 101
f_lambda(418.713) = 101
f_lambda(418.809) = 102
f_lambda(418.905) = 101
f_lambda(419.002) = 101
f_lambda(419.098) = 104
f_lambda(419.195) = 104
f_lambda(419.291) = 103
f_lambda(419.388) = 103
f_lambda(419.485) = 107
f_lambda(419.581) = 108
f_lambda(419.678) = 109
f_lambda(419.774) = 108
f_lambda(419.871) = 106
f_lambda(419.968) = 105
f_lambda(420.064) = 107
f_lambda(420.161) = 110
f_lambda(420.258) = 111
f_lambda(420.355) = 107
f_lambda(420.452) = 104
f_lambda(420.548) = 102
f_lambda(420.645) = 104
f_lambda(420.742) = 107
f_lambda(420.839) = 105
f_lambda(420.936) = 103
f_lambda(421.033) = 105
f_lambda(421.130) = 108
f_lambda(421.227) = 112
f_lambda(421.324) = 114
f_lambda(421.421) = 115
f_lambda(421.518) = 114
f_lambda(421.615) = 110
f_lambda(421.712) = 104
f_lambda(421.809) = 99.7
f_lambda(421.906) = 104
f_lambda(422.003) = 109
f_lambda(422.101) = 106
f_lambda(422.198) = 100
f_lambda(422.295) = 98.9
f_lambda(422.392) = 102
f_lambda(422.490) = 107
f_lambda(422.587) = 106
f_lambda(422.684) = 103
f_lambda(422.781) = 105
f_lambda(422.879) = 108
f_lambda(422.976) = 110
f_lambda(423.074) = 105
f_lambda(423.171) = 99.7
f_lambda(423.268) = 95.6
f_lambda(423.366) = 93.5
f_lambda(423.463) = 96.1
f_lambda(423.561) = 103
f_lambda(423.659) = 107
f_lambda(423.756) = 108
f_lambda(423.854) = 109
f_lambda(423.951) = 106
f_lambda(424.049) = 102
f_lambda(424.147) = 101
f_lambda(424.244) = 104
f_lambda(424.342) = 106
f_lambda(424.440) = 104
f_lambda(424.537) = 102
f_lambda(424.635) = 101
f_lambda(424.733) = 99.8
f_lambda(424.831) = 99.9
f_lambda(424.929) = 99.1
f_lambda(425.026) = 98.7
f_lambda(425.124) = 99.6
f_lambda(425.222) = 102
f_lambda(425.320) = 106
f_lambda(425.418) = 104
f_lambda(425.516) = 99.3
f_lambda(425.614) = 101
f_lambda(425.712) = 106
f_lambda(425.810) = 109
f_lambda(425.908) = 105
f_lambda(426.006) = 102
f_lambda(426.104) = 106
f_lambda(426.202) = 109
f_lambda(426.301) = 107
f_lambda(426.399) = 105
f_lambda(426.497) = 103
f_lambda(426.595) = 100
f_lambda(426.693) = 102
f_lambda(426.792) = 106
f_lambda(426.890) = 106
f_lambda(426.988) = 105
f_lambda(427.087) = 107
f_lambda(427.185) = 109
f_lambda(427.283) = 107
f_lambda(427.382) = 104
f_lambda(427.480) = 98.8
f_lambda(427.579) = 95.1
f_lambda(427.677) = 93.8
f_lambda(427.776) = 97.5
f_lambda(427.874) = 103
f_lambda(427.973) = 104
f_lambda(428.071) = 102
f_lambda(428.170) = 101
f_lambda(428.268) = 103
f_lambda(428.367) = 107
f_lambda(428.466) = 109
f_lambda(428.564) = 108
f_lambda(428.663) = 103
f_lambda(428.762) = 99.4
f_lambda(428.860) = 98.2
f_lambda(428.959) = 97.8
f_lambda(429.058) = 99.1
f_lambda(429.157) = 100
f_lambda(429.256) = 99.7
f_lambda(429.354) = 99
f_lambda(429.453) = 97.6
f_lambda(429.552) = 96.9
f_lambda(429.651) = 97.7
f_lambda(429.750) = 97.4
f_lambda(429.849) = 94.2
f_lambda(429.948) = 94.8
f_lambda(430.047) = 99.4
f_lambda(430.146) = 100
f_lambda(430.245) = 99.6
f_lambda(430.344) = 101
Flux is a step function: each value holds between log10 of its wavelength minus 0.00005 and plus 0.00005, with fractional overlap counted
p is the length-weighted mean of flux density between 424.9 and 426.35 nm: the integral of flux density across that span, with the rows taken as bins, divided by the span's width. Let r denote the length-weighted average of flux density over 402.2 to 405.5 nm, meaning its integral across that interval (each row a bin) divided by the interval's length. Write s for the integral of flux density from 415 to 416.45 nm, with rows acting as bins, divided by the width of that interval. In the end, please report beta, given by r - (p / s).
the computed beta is 106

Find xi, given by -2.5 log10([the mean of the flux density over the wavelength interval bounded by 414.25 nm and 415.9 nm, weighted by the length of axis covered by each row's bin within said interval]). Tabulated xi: -5.07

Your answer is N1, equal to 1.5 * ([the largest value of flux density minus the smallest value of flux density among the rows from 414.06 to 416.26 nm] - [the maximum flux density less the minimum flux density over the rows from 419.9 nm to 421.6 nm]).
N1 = 10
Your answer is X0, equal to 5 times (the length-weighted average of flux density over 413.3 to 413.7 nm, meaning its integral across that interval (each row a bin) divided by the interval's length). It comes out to 529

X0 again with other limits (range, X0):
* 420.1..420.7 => 531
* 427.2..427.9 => 501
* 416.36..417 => 559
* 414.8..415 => 568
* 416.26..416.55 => 542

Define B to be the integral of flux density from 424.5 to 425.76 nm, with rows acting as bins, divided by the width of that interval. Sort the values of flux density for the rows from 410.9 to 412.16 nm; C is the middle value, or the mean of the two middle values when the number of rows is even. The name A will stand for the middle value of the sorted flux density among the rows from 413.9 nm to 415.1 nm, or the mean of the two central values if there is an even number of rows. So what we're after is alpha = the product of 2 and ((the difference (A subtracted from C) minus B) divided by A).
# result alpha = -1.97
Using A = 108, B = 101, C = 103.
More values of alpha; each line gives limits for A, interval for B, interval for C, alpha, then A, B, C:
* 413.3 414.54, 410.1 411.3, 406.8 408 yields -1.99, 106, 106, 106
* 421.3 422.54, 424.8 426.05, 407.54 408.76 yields -1.97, 106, 103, 104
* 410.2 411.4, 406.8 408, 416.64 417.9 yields -1.98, 99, 106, 107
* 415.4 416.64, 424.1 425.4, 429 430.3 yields -2.06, 104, 102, 99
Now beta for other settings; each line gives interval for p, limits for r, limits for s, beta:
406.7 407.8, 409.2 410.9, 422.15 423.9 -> 105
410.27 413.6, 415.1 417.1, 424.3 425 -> 106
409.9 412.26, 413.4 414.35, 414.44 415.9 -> 105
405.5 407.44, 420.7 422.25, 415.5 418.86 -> 106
